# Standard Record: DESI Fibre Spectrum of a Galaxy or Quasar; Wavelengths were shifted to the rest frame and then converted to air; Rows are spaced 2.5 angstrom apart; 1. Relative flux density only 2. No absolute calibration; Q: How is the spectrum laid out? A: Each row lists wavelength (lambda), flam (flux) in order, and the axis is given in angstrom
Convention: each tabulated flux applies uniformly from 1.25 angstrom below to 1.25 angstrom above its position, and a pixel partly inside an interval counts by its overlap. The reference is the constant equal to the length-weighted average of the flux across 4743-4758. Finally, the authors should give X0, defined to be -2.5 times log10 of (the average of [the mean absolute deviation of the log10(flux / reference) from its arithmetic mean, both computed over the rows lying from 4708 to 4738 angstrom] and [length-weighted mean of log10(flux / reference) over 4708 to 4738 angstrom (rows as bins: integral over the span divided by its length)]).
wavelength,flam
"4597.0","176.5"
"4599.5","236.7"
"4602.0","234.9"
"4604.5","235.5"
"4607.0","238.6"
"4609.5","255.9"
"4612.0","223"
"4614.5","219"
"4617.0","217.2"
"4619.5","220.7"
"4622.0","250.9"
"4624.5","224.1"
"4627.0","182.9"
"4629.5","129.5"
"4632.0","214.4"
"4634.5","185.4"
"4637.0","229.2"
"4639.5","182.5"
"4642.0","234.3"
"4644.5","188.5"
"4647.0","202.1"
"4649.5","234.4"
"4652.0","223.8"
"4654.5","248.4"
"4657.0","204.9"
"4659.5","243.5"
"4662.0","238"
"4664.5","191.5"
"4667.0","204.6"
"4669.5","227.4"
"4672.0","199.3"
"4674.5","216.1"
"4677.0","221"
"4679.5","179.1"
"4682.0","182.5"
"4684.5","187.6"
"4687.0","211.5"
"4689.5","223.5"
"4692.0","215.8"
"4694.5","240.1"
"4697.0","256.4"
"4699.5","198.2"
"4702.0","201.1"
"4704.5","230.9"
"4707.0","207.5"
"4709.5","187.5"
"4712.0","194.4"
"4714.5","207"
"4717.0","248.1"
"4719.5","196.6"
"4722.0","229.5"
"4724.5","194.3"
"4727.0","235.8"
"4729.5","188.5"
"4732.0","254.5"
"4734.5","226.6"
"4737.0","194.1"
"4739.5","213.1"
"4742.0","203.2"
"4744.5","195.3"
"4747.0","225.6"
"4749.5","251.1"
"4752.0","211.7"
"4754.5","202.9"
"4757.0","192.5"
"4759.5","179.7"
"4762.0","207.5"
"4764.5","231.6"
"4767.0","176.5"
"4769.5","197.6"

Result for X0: 4.24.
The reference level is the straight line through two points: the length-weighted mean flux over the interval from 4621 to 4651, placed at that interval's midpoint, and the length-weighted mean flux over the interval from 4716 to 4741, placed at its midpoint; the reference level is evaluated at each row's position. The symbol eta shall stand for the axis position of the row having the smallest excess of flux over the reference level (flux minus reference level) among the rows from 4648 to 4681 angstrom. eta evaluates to 4679.5 angstrom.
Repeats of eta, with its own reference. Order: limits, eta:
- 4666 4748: 4679.5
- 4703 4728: 4709.5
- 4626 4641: 4629.5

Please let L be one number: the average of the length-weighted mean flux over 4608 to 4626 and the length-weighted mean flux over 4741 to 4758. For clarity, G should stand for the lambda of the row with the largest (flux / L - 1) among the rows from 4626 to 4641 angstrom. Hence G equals 4637.0 angstrom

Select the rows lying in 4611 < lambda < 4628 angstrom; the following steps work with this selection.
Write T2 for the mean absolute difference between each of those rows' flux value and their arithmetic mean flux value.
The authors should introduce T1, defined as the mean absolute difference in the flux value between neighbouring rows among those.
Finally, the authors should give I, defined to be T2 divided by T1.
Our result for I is 0.64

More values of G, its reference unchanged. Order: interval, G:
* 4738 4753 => 4749.5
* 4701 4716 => 4704.5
